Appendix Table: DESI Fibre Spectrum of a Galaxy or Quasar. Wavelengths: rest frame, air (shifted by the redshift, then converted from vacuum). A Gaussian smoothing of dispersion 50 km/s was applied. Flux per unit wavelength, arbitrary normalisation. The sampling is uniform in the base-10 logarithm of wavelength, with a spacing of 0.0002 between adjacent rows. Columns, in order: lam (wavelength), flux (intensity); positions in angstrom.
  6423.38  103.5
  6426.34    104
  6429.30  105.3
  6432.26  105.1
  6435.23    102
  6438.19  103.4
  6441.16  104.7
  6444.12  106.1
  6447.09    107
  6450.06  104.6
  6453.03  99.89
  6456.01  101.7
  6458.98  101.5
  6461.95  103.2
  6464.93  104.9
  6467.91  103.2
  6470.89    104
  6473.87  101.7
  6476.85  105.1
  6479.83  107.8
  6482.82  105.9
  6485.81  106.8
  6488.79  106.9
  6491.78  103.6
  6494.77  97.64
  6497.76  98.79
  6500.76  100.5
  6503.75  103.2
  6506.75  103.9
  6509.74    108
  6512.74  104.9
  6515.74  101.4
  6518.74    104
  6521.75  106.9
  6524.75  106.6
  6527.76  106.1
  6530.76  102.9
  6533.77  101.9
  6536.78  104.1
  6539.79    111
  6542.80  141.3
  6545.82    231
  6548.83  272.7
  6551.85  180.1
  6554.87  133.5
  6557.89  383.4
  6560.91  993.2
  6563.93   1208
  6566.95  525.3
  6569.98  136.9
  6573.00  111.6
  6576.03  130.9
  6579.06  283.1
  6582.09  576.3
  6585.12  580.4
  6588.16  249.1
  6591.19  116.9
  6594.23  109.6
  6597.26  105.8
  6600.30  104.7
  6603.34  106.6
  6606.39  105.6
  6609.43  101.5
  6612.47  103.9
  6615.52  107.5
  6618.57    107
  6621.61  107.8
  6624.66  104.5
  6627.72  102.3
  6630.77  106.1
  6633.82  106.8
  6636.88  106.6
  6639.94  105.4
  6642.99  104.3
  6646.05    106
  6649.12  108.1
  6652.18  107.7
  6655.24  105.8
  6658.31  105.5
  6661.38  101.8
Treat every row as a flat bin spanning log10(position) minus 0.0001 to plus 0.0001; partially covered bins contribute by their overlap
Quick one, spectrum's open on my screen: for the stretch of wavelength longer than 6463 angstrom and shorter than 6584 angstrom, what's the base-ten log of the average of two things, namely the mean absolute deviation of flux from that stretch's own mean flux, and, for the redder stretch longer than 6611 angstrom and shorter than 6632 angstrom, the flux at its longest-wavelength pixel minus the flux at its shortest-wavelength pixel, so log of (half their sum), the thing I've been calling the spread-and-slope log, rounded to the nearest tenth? 1.9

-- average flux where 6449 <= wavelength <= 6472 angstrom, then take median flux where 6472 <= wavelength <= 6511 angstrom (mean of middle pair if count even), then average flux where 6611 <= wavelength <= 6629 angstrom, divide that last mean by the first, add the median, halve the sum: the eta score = 52.5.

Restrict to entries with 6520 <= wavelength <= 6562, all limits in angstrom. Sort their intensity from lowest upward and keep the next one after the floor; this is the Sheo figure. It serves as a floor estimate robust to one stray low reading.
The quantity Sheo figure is 102.9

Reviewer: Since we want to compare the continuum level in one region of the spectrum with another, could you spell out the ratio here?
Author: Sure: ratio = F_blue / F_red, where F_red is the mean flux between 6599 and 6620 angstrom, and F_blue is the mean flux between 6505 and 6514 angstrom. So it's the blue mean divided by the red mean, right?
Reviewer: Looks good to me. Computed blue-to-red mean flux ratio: 1.0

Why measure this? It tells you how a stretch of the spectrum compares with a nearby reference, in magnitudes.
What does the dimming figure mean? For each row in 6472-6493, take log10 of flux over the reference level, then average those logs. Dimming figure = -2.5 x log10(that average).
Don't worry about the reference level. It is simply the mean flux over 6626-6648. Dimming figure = 10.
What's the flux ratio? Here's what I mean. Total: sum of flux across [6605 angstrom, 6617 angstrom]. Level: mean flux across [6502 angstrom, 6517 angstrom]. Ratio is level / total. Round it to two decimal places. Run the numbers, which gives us 0.25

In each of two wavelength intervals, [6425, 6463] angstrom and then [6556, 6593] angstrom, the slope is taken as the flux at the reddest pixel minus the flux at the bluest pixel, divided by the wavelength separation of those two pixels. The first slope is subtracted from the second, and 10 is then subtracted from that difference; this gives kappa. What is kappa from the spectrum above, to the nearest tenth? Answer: -18.0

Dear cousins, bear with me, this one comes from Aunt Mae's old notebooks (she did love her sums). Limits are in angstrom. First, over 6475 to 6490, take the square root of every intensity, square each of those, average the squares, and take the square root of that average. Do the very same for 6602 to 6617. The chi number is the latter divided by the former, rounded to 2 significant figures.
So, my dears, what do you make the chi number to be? 0.99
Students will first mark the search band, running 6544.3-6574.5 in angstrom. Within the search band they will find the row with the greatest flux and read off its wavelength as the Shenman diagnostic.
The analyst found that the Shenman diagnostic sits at 6563.93 angstrom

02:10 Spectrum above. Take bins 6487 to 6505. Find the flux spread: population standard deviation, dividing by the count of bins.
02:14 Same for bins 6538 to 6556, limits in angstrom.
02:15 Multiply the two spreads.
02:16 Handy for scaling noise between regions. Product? 180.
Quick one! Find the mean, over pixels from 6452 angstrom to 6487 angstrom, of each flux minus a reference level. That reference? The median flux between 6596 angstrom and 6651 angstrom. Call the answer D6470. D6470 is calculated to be -2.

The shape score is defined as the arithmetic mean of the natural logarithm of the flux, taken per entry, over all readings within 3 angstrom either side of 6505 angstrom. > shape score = 4.64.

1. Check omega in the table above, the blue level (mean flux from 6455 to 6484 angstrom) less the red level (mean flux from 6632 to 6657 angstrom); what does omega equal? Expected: -2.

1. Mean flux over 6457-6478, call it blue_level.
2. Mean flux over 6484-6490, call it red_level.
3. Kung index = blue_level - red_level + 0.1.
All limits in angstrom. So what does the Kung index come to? -3.4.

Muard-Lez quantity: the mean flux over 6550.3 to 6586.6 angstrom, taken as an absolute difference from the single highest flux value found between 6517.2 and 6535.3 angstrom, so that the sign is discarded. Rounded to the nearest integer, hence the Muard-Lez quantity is 330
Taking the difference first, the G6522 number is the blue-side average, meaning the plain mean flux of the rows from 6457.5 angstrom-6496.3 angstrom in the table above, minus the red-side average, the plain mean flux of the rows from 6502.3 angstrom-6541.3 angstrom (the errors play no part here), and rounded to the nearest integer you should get -1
